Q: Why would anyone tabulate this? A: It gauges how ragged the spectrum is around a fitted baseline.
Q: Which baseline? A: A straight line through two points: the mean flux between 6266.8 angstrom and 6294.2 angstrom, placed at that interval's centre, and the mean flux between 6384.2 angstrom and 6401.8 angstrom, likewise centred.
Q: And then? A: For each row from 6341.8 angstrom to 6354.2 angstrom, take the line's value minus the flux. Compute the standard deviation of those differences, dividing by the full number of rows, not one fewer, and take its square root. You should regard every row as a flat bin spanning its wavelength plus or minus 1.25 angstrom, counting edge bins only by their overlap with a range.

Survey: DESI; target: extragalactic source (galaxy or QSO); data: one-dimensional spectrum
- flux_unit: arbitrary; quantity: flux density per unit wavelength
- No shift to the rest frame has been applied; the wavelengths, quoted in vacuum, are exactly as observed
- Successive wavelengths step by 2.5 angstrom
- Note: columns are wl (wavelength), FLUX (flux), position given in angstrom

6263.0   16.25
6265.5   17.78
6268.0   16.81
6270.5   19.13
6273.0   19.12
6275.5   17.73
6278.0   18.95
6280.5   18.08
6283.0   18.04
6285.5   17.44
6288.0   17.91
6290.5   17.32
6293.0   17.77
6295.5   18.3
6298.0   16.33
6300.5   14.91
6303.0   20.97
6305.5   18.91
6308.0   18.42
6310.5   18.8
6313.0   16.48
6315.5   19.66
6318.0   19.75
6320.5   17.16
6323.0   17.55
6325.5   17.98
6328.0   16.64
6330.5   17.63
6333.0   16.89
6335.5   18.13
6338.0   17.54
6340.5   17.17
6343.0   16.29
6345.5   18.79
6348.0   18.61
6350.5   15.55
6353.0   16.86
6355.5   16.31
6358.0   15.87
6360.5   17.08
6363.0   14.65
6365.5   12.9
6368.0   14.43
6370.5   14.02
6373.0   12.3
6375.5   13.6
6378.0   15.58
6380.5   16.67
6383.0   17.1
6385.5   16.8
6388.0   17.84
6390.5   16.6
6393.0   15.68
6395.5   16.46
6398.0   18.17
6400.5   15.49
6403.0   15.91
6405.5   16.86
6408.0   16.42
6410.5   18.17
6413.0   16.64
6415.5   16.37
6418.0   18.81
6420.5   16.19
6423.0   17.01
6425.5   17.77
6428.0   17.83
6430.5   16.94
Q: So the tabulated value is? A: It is 1.13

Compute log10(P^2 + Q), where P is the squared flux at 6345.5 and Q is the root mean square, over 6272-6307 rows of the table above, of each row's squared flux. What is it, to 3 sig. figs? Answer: 5.10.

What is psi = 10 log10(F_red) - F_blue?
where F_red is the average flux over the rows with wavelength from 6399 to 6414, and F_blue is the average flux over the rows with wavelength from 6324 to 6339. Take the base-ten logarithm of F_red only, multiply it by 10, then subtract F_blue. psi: -5.27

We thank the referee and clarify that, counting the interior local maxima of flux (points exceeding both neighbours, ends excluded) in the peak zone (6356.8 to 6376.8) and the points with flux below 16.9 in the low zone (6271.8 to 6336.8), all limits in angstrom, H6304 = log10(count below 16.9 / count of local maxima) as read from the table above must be 0.4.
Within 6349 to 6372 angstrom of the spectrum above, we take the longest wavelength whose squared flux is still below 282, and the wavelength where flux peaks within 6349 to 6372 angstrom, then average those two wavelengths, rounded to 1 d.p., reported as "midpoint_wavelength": 6365.5 angstrom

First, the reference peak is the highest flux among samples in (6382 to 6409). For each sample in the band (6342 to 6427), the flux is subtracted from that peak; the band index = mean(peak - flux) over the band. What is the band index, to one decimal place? 1.9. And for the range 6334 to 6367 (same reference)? 1.6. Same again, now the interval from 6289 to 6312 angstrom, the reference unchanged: 0.2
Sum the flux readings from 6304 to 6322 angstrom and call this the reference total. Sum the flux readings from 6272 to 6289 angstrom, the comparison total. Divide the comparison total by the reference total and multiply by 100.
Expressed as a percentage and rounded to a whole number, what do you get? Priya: 99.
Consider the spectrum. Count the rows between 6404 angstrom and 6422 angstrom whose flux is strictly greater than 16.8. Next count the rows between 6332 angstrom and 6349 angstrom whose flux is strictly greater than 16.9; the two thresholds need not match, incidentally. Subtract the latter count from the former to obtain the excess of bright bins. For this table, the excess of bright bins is -2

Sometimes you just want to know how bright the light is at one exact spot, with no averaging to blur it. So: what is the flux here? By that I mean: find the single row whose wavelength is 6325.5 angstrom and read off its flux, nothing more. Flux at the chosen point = 17.98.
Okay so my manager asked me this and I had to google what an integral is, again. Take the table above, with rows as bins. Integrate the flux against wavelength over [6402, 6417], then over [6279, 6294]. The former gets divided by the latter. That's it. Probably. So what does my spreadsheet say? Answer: 0.94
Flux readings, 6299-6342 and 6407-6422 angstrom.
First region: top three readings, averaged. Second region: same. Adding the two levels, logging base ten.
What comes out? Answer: 1.58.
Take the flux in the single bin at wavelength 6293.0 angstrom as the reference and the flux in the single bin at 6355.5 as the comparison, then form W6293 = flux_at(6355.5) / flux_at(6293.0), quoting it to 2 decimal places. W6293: 0.92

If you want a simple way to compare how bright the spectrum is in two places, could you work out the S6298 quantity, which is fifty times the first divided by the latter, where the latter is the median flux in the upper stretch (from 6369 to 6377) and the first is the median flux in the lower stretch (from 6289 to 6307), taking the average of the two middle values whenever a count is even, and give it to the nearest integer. 65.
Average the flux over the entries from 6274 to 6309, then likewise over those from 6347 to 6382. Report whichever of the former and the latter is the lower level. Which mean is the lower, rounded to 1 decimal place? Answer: 15.3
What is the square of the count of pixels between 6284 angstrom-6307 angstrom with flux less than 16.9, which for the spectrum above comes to 4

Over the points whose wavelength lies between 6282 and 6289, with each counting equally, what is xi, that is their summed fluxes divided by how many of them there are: 17.8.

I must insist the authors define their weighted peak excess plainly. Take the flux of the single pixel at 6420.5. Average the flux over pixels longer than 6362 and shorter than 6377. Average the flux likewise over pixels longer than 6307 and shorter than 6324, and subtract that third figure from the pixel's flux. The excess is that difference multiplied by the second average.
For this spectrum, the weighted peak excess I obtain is -28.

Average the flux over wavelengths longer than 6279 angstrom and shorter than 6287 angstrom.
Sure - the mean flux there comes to 17.9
